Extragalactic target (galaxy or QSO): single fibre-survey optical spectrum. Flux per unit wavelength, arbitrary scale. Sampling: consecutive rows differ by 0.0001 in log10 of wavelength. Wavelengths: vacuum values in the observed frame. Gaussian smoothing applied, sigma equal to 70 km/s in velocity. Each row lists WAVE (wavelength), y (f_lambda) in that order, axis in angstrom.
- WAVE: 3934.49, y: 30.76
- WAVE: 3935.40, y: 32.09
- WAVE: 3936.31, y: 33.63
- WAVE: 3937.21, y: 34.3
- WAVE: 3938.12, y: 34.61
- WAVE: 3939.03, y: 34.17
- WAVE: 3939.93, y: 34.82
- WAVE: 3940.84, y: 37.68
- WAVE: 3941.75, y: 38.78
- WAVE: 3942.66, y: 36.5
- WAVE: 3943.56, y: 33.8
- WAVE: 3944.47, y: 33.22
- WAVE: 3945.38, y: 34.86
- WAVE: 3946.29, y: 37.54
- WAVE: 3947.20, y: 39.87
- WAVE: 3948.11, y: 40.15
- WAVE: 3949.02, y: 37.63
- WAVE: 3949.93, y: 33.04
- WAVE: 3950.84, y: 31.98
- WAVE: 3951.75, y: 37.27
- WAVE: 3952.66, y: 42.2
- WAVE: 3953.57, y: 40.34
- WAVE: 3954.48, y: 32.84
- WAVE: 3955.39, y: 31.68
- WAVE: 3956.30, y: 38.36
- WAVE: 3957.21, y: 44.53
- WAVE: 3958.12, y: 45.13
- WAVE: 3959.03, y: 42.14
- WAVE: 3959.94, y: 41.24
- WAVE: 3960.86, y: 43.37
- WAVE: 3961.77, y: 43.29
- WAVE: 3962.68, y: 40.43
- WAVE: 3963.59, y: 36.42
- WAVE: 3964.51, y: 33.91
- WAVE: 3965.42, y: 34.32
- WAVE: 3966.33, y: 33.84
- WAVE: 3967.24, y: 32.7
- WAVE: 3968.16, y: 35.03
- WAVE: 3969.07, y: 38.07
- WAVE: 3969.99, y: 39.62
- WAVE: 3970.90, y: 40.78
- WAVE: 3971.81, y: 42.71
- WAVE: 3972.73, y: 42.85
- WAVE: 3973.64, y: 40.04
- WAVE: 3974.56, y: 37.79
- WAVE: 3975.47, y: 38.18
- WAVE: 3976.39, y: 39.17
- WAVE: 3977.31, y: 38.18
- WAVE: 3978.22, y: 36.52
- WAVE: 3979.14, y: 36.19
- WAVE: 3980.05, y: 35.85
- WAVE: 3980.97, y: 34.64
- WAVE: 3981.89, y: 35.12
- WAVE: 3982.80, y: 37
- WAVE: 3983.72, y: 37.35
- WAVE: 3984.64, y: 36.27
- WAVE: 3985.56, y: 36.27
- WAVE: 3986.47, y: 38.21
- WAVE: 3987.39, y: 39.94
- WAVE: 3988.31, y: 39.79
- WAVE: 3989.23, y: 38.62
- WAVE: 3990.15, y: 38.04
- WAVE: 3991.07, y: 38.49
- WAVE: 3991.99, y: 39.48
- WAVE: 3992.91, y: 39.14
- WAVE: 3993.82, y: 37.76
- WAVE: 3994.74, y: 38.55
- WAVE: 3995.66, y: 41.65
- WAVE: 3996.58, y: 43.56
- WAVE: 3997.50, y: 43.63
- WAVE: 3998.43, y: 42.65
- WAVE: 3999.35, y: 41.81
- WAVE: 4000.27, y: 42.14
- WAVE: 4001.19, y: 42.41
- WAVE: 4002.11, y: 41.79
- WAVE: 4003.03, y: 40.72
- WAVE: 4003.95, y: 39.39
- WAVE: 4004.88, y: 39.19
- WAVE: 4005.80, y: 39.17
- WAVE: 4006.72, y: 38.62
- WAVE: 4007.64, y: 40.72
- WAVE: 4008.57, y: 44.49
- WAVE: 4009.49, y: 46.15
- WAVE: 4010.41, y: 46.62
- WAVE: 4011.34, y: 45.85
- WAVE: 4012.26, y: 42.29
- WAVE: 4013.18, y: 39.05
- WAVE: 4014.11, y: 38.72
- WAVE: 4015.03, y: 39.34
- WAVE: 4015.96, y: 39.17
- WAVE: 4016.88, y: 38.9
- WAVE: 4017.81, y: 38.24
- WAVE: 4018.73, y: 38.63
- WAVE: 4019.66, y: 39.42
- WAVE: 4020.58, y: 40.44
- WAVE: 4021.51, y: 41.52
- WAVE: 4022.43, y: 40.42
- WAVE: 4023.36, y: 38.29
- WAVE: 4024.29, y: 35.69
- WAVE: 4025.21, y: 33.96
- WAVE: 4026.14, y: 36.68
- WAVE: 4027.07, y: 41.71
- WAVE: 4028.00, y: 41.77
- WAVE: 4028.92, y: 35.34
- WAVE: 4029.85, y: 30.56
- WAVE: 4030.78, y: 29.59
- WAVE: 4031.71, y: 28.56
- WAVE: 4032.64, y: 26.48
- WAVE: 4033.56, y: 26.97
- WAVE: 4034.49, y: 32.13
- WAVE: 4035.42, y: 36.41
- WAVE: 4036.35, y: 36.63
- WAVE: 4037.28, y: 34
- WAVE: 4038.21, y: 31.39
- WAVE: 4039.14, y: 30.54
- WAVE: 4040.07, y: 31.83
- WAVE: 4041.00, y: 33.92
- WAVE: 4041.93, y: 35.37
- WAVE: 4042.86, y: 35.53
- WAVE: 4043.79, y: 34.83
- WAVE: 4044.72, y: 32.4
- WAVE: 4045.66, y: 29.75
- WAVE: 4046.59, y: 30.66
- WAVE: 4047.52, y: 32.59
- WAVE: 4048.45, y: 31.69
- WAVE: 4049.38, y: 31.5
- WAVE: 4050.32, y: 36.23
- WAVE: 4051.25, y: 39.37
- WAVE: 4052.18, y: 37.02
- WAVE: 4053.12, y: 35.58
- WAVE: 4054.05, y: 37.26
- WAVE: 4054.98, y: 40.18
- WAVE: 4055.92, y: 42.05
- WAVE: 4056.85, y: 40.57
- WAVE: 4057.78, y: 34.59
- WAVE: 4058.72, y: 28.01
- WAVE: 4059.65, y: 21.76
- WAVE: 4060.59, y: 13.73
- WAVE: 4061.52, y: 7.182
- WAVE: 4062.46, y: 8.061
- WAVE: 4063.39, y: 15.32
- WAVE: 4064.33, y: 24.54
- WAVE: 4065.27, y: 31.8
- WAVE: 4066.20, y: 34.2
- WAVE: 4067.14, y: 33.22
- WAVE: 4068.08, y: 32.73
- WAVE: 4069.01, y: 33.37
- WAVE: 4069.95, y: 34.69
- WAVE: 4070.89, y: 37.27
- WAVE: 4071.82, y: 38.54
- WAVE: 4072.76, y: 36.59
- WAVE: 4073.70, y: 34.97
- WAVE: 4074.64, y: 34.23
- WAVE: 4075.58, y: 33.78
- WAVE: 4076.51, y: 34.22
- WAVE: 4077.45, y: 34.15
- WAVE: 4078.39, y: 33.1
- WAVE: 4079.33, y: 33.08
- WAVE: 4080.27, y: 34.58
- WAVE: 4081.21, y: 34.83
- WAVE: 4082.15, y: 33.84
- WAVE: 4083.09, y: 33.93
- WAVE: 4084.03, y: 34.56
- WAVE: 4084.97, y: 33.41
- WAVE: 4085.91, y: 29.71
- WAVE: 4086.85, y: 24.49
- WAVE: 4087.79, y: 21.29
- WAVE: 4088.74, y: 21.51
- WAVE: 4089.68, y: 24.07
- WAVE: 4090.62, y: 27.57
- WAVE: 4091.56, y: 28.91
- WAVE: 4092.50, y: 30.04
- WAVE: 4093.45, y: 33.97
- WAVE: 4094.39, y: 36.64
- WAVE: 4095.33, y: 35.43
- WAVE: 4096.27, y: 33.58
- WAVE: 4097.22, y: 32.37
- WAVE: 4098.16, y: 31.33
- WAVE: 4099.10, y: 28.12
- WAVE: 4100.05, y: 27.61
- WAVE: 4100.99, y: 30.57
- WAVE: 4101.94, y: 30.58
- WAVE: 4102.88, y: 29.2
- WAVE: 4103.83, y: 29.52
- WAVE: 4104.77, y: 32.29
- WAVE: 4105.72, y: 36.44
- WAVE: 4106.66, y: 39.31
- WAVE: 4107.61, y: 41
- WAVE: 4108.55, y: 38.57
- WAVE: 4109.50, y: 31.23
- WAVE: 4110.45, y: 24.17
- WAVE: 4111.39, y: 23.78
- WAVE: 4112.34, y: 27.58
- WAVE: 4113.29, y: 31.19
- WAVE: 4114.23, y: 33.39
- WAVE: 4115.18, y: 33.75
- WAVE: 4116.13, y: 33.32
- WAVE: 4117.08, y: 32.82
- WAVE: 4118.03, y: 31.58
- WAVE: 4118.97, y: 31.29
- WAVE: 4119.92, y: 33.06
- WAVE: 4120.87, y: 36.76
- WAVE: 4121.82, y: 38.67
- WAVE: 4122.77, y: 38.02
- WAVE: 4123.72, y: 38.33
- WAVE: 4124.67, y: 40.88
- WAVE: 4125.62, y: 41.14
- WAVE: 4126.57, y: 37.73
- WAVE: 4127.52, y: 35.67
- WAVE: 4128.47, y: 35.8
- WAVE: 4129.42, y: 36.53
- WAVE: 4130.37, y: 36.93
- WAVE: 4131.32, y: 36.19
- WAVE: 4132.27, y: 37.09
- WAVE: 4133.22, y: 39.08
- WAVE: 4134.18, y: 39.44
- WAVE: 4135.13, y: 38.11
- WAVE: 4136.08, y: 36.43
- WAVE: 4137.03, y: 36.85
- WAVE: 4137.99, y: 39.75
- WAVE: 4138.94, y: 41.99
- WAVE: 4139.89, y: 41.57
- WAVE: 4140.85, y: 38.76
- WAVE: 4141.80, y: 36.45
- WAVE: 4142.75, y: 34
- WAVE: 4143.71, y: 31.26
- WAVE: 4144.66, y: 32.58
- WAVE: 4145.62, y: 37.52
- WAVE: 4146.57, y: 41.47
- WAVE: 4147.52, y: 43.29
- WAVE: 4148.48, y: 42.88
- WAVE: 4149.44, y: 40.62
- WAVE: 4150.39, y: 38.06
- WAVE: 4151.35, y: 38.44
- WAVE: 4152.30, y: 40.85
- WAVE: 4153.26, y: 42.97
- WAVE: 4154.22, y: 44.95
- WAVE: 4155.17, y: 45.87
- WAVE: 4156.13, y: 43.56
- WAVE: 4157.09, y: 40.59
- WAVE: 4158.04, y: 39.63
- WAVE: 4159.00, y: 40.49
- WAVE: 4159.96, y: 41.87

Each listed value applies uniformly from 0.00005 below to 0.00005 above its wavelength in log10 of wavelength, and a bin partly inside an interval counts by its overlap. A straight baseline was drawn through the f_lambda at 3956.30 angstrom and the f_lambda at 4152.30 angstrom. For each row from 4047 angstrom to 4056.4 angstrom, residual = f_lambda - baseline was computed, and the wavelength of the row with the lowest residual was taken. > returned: 4049.38 angstrom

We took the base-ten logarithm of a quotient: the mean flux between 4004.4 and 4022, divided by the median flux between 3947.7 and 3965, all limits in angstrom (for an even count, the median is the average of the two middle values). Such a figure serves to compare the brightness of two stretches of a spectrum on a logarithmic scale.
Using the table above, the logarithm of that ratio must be 0.01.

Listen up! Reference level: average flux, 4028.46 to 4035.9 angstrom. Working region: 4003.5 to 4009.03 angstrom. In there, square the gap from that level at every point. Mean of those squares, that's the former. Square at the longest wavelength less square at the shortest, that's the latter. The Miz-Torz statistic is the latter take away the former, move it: 20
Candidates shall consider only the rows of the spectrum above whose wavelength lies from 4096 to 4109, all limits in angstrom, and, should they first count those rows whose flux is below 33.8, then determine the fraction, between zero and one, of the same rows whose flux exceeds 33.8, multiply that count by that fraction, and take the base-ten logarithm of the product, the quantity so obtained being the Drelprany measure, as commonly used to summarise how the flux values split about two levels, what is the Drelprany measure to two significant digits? 0.46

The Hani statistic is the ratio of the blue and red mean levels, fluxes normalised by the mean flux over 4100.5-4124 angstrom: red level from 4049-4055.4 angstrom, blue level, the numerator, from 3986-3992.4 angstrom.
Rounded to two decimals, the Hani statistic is 1.06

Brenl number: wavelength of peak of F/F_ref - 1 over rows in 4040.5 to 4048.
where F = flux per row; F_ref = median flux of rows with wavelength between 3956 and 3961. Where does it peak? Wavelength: 4042.86 angstrom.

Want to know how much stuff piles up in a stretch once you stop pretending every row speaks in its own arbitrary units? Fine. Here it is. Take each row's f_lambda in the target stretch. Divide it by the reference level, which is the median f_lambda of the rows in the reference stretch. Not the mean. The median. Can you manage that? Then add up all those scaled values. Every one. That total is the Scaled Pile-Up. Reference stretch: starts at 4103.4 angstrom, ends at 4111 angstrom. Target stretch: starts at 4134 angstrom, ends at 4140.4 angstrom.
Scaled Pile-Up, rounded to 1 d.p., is 8.0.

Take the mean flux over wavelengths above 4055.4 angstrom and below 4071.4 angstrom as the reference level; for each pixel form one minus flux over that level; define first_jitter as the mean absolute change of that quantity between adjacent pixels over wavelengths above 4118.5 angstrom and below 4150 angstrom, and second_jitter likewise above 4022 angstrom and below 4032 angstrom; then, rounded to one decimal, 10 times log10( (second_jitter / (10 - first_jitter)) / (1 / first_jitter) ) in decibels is -32.1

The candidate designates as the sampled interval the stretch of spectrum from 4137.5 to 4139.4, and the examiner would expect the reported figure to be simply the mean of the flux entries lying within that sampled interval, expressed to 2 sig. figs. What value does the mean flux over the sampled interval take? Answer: 41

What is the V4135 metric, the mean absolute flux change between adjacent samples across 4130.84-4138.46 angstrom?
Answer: 1.4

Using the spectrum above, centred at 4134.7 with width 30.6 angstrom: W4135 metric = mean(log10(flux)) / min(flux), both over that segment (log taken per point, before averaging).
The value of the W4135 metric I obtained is 0.050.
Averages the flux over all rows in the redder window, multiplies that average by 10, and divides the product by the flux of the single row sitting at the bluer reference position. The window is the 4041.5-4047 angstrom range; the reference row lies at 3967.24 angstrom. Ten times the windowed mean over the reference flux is 10.1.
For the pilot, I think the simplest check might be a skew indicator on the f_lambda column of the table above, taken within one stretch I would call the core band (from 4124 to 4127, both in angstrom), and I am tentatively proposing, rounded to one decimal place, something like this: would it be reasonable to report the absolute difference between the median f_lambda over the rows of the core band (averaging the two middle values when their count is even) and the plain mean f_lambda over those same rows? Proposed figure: 1.0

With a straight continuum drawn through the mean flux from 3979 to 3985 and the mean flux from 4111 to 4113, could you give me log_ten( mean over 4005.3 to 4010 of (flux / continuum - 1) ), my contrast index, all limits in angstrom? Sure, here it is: -0.6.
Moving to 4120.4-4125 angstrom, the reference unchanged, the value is -0.3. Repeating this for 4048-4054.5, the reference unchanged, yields -0.8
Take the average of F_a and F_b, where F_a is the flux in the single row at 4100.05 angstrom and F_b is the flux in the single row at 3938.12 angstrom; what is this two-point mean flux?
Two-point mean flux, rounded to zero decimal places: 31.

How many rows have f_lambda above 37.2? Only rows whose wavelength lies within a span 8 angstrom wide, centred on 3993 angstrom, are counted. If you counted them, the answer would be 9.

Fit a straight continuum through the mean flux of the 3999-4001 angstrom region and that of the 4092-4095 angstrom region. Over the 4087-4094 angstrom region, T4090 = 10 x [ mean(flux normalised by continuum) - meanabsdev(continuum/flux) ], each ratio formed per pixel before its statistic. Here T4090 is 5.9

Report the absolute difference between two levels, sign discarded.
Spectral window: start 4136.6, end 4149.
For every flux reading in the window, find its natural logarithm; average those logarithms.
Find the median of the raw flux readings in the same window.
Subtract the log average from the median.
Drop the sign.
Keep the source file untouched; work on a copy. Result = 35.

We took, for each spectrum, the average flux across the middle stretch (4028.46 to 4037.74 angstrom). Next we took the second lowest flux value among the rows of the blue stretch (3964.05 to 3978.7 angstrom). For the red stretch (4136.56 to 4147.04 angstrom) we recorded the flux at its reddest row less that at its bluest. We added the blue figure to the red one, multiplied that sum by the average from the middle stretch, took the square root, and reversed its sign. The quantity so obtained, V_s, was -34.9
